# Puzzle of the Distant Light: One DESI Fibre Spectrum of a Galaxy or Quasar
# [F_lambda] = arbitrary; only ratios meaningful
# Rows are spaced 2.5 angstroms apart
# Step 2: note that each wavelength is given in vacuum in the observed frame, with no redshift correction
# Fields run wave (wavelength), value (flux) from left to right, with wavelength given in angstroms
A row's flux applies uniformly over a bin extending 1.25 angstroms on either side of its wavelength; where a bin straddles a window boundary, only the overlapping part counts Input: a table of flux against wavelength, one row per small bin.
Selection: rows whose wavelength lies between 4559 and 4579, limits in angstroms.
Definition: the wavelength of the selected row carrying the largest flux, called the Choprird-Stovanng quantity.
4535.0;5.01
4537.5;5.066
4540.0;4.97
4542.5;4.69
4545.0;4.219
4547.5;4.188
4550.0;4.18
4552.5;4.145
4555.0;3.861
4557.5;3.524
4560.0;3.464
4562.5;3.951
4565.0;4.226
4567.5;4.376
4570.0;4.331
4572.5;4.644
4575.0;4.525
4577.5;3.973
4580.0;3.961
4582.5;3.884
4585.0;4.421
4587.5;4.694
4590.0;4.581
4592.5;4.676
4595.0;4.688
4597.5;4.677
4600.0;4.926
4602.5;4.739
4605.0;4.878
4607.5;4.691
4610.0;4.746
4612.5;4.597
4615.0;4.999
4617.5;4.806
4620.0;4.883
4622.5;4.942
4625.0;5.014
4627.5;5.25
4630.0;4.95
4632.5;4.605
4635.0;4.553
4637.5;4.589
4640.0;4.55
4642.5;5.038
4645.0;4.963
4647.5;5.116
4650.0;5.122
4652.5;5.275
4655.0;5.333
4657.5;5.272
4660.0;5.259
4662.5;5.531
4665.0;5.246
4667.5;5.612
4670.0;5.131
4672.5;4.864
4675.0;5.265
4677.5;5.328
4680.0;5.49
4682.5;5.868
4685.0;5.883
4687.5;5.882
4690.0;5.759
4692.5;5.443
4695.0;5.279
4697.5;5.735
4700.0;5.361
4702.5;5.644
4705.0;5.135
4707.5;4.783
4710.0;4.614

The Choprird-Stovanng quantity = 4572.5 angstroms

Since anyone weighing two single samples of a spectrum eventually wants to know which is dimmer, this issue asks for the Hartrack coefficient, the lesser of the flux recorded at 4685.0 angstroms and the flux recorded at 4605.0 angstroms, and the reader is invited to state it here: 4.9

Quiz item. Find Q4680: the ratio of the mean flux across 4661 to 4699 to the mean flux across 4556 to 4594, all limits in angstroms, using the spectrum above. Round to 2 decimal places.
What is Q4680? 1.30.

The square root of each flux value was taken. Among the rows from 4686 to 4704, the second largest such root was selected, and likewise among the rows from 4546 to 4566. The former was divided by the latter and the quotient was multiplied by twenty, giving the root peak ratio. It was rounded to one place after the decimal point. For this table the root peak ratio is 23.5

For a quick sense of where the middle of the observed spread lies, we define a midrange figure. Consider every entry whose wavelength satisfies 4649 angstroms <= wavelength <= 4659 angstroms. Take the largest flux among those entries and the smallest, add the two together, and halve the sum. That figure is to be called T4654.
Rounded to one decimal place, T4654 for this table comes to 5.2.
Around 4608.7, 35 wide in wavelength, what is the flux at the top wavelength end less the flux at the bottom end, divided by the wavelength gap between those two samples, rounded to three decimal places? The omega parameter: 0.010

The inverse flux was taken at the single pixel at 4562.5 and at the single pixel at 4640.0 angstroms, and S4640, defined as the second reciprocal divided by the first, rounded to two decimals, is 0.87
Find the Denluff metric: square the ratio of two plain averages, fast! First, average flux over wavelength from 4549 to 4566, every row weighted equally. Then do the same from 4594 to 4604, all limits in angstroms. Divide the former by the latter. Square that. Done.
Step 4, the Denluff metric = 0.67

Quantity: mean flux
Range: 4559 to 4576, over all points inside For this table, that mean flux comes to 4.2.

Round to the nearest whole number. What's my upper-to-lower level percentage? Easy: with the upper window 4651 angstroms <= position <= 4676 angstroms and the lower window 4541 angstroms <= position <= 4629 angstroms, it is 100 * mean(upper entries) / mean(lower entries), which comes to 118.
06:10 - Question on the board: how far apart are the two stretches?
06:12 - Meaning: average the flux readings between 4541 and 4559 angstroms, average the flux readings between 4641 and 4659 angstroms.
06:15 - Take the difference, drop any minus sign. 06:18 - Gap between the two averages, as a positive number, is 1.0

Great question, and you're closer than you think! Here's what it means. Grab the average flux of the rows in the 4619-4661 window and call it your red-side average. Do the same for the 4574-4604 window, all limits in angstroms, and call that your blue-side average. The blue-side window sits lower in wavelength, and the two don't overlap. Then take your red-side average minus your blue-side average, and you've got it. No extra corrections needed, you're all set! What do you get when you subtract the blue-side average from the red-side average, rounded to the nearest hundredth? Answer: 0.50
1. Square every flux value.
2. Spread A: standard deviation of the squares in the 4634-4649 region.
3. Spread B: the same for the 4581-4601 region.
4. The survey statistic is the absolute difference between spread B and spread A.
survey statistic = 0.2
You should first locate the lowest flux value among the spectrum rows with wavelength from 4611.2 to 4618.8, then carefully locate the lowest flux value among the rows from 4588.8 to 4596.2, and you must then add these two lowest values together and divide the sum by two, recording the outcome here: 4.59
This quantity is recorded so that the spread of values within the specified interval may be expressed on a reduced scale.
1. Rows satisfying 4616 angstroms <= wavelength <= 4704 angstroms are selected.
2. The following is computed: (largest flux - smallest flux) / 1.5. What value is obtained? 0.89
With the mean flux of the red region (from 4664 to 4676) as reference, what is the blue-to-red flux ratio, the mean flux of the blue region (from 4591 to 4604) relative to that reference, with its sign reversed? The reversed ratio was -0.908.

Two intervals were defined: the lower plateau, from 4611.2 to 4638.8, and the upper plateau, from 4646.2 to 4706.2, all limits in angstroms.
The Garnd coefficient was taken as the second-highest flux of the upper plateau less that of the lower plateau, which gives 0.87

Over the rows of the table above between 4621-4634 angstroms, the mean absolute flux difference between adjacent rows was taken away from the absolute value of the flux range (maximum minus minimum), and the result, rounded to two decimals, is 0.41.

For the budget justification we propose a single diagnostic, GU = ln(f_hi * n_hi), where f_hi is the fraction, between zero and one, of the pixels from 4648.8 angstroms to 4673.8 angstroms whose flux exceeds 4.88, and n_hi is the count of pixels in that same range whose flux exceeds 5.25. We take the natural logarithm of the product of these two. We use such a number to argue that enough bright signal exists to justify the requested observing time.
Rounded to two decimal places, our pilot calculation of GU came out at 1.69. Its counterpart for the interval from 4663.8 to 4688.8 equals 1.84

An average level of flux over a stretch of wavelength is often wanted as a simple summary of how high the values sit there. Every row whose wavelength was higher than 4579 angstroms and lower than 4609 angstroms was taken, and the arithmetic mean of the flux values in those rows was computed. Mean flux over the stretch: 4.57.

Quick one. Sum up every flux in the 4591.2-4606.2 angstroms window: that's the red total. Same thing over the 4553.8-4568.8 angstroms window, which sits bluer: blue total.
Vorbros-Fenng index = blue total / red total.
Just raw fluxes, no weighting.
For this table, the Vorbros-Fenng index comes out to 0.82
